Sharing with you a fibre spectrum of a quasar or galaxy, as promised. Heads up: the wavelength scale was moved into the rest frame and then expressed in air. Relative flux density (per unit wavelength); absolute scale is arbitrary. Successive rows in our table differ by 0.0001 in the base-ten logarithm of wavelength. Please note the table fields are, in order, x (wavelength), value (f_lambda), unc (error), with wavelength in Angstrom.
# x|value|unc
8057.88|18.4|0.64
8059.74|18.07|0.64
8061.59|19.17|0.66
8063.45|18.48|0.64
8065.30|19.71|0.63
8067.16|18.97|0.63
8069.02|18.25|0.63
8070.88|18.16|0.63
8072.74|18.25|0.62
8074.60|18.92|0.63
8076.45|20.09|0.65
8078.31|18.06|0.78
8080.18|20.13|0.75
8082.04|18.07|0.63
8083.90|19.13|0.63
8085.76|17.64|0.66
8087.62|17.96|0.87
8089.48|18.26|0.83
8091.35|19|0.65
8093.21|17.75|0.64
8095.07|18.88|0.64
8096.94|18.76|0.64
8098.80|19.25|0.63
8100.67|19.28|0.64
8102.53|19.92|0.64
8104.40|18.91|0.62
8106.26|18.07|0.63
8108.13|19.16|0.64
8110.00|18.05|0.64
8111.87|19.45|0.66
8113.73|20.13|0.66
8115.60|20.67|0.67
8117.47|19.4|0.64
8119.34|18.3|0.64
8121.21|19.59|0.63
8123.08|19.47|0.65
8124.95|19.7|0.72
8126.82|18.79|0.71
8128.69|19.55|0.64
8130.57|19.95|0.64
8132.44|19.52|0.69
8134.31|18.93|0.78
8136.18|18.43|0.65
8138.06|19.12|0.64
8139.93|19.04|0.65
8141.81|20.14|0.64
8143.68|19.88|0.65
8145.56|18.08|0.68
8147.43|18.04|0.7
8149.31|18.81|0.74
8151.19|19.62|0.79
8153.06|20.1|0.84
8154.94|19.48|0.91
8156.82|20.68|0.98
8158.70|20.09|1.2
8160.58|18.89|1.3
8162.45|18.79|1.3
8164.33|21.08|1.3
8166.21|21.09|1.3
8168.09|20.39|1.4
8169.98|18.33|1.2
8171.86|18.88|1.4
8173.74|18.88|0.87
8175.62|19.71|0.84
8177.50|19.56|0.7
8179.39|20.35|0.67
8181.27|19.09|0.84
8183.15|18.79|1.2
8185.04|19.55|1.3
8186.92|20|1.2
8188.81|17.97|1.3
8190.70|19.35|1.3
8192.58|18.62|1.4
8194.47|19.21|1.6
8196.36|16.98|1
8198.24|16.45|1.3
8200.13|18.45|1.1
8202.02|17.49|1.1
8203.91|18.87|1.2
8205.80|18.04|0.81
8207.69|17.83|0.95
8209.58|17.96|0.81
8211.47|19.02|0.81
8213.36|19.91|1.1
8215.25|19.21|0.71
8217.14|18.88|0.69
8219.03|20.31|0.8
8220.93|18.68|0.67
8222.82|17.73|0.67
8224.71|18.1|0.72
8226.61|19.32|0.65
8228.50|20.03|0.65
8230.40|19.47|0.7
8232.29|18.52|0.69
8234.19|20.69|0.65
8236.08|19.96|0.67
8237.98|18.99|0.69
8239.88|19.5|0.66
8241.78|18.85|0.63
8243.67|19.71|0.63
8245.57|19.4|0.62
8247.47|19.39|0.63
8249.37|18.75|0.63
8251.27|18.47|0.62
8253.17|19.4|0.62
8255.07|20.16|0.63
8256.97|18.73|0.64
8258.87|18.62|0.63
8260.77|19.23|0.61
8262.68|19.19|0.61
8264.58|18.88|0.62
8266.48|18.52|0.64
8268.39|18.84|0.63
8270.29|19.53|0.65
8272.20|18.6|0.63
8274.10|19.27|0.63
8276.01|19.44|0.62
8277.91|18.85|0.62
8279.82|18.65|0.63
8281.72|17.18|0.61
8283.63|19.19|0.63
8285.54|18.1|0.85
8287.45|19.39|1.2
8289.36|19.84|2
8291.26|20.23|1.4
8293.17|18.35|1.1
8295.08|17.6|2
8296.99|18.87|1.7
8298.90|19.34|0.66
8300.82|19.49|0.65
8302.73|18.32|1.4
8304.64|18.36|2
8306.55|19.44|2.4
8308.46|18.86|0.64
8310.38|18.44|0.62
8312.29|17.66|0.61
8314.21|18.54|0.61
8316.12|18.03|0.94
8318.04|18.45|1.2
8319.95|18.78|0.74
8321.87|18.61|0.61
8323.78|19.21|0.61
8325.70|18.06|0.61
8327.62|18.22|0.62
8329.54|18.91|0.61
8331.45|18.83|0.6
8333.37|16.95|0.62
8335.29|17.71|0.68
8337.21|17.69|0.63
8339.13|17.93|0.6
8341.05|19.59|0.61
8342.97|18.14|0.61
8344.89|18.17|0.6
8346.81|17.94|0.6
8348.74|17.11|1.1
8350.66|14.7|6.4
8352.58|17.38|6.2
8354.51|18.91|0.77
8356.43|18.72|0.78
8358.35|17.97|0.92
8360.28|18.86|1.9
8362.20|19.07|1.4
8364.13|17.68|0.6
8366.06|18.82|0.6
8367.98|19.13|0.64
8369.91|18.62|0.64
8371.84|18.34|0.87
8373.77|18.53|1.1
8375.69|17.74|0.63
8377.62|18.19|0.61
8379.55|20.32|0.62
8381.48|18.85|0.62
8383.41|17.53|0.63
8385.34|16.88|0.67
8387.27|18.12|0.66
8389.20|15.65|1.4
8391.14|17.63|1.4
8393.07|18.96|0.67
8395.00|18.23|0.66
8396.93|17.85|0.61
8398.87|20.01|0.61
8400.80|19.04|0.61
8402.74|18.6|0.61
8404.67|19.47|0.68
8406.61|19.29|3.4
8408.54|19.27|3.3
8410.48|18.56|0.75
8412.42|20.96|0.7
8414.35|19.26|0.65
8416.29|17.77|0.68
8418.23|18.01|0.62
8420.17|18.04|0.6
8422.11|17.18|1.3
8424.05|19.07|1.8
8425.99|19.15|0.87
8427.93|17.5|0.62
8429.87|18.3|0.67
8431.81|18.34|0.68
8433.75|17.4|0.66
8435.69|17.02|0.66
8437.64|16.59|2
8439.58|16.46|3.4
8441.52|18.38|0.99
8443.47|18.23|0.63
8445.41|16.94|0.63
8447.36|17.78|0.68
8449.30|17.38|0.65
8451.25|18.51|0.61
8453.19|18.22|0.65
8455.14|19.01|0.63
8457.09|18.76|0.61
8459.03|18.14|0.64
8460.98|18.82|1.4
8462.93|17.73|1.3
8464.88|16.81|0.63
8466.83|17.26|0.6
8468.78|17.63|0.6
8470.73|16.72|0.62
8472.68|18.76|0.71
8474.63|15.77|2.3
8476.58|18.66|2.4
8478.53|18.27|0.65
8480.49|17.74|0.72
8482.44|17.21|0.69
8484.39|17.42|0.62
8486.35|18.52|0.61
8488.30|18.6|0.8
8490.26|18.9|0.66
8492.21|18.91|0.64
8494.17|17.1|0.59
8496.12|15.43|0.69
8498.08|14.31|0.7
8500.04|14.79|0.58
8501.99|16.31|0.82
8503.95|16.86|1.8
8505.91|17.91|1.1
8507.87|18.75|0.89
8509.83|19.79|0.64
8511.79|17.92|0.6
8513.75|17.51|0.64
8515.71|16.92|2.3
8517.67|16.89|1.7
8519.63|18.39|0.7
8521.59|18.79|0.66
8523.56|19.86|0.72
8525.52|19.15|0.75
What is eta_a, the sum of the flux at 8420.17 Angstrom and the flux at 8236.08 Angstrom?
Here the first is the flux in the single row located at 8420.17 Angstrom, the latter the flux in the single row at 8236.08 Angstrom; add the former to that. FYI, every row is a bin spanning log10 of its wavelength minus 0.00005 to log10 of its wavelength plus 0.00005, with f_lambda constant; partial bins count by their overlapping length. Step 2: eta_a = 38.0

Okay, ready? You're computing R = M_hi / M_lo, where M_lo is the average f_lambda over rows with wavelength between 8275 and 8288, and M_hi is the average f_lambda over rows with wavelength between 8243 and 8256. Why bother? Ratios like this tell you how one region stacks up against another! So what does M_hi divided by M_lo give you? 1.03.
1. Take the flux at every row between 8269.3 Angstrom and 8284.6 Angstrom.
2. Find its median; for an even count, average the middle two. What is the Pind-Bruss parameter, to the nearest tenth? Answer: 19.0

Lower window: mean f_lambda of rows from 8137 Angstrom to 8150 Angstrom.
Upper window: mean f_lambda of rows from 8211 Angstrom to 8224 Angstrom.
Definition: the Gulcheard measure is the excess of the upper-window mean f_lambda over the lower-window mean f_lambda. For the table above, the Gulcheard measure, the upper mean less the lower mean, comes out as 0.09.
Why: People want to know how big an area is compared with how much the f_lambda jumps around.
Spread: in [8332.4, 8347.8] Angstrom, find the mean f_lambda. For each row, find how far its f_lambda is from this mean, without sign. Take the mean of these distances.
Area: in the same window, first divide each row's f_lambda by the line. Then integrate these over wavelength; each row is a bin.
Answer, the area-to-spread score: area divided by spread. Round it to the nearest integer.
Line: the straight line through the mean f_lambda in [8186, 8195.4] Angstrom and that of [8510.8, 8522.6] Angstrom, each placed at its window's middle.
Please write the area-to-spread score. 32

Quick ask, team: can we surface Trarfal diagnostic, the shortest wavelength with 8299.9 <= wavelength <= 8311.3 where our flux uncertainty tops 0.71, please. 8302.73 Angstrom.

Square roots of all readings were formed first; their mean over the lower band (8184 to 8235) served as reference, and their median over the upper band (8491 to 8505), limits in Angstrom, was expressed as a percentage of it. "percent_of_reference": 93.3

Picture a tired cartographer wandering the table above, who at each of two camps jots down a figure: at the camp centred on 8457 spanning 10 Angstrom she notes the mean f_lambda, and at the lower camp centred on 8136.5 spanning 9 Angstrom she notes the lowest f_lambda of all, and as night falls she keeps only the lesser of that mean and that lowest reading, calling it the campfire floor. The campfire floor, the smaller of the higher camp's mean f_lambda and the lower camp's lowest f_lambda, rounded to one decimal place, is 18.4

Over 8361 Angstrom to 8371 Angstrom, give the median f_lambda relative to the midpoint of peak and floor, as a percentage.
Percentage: 102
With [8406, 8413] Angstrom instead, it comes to 98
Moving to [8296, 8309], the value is 100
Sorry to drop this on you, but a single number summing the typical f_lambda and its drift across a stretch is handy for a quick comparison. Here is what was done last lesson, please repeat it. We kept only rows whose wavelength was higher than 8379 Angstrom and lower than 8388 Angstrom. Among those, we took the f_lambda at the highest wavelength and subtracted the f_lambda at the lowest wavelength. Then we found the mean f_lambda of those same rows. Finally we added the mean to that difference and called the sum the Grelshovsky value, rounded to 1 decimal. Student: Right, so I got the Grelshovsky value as 16.1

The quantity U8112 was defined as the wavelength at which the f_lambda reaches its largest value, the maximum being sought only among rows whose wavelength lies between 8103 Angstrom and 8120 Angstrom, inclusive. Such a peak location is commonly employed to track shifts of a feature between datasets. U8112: 8115.60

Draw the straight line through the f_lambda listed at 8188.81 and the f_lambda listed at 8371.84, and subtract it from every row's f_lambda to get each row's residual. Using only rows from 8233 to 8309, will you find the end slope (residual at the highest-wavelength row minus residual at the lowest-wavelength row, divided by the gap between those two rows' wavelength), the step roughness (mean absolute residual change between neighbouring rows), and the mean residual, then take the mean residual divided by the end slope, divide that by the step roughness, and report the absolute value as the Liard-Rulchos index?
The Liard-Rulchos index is 49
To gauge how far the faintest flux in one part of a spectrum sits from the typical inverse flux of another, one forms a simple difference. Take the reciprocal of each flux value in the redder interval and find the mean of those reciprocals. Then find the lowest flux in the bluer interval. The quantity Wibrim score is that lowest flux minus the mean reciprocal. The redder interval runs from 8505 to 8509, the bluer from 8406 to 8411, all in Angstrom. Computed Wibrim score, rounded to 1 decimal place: 18.5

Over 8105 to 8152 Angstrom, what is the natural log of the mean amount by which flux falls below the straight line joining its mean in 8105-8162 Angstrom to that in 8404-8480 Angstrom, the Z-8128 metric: -2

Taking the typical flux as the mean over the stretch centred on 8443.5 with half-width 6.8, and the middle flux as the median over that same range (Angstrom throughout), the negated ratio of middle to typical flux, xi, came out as -1.00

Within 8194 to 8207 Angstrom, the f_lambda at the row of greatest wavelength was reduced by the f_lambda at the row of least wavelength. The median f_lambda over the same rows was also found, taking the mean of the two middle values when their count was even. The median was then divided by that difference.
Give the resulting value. -15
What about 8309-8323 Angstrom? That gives 109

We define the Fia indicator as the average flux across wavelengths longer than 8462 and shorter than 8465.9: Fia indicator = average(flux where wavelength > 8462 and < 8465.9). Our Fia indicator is 17.3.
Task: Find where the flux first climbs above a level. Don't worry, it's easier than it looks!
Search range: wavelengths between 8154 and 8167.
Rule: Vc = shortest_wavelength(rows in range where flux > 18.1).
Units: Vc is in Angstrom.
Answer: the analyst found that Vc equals 8154.94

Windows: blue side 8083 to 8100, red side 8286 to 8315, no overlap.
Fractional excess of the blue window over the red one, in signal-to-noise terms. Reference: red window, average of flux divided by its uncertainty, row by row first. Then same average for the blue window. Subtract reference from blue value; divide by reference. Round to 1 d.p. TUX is 0.4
